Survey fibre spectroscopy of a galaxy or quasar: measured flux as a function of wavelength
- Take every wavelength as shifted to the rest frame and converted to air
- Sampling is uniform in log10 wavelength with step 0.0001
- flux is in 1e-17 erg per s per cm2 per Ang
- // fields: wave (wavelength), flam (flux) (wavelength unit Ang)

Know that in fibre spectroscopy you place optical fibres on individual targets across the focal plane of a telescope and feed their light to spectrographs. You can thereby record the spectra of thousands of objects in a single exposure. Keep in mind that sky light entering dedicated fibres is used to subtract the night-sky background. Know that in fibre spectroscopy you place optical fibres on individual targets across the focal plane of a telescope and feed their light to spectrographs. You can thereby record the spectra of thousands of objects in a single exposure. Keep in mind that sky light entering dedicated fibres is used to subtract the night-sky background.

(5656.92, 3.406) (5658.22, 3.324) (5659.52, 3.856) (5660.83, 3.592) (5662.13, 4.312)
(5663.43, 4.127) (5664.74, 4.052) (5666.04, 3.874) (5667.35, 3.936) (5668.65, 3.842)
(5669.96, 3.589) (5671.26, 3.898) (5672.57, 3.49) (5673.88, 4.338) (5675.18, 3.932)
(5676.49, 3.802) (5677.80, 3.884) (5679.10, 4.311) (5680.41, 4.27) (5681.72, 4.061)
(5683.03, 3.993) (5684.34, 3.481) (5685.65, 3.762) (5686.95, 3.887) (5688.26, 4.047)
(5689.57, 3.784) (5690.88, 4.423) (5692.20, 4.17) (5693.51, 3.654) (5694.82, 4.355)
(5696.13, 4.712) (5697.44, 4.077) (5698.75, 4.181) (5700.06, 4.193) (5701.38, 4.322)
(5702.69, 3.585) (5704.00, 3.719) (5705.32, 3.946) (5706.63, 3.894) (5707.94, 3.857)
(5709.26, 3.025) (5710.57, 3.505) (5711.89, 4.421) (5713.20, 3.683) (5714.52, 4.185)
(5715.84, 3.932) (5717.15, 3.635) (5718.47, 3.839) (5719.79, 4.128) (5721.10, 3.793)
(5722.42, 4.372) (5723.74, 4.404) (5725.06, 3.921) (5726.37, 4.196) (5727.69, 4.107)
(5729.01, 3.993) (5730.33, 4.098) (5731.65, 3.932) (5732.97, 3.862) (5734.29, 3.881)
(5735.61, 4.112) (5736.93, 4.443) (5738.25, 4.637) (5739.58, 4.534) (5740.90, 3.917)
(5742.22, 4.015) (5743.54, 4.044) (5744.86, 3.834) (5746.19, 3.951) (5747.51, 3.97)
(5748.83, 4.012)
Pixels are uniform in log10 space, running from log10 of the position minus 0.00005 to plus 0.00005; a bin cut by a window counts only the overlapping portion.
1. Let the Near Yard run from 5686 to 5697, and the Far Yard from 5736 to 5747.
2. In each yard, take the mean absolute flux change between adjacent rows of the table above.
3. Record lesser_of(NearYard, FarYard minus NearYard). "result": -0.22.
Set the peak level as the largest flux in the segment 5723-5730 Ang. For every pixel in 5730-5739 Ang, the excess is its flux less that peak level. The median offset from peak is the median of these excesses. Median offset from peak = -0.31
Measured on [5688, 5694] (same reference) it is -0.36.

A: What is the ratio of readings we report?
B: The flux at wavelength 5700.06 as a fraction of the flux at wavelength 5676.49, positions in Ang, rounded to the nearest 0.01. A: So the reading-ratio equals 1.10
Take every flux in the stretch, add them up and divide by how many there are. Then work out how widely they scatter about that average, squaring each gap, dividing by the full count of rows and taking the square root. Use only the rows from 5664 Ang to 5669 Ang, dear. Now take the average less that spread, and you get 3.85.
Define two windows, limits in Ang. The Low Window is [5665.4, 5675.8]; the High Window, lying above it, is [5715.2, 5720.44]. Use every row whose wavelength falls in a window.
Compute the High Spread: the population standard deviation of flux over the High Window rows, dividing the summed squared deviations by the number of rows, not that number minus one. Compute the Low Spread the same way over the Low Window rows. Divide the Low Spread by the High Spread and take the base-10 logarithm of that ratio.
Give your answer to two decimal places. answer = 0.13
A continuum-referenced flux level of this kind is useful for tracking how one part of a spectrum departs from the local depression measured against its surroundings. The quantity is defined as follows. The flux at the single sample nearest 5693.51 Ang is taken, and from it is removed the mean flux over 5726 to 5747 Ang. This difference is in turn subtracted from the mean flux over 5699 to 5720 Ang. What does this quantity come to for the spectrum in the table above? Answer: 4.31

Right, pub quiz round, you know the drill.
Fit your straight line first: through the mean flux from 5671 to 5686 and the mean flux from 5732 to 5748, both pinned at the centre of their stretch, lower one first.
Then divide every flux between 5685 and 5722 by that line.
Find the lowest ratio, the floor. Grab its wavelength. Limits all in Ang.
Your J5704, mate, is 5709.26 Ang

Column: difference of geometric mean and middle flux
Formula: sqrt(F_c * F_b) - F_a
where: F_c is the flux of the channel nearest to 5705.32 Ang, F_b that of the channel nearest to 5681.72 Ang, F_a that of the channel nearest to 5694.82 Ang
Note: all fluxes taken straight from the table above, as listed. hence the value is -0.35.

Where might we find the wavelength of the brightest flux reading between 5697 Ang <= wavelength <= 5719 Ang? 5711.89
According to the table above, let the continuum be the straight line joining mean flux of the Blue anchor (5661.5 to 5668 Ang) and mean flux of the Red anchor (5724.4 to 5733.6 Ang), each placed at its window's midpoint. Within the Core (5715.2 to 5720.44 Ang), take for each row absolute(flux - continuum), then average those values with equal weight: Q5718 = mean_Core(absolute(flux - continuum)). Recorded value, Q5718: 0.19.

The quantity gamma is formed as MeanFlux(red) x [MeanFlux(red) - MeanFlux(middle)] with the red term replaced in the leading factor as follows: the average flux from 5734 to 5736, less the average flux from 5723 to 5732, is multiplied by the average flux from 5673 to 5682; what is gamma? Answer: -0.4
